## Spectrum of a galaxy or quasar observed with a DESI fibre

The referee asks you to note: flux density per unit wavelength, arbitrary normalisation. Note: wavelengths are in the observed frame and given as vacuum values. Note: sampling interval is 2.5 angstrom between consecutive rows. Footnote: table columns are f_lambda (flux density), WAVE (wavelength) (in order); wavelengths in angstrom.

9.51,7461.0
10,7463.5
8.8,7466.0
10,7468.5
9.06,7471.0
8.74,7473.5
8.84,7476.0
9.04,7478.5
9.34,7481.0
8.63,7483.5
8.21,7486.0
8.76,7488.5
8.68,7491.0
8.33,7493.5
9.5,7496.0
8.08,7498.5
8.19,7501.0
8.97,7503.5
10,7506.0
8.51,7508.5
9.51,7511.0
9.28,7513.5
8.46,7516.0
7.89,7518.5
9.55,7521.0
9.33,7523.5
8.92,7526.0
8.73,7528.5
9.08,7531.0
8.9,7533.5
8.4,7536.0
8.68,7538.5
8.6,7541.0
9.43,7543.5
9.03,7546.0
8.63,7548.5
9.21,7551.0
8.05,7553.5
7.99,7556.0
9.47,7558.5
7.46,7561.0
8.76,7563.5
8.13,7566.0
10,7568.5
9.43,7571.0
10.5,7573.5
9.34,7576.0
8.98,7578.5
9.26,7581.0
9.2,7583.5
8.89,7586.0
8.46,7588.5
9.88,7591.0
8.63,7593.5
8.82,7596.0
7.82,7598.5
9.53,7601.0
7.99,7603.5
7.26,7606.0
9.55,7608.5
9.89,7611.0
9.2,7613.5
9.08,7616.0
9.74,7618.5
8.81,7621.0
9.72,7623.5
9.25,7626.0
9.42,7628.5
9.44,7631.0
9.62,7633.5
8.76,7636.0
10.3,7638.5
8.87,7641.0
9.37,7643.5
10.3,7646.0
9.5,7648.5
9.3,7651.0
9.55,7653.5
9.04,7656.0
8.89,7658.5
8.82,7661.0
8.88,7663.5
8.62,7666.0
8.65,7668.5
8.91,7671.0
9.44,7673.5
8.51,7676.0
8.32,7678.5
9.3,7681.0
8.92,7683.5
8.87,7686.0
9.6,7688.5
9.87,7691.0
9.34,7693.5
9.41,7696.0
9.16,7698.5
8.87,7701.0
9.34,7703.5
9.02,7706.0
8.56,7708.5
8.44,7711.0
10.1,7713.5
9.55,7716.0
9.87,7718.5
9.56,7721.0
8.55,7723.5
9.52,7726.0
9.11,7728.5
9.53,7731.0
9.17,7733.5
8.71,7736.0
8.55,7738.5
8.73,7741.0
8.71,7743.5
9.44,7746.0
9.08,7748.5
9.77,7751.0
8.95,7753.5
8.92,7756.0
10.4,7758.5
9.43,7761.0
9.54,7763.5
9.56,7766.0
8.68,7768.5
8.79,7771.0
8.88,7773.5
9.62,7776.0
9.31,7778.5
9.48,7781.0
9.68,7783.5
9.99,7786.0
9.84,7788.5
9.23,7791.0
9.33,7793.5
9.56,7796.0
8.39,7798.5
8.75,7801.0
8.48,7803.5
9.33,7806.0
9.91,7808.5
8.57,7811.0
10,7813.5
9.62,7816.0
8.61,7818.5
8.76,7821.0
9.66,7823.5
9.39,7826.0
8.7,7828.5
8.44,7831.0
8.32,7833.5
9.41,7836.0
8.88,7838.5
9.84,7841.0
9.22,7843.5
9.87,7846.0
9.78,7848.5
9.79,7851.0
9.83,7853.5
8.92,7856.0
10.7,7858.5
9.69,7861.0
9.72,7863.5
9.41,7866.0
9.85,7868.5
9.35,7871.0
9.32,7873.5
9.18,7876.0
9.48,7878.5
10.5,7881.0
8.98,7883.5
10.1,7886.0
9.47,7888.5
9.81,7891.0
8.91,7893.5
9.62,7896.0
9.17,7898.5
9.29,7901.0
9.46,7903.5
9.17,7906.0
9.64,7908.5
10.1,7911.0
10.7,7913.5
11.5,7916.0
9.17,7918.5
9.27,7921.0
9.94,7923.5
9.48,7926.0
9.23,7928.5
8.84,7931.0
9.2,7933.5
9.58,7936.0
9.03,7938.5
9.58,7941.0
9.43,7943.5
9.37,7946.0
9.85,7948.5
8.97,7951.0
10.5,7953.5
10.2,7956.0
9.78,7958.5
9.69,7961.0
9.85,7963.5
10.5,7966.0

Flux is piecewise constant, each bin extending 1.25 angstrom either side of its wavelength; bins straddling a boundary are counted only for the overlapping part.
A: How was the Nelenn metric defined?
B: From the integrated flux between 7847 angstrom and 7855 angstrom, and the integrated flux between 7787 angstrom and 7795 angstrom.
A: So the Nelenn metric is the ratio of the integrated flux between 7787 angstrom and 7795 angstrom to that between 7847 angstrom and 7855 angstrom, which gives 0.97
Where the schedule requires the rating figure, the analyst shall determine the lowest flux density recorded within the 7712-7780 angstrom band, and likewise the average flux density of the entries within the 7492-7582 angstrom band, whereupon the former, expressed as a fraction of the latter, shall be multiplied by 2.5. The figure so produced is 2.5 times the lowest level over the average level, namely 2.40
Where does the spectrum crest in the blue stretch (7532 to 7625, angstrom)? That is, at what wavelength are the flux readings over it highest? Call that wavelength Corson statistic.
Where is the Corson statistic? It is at 7573.5 angstrom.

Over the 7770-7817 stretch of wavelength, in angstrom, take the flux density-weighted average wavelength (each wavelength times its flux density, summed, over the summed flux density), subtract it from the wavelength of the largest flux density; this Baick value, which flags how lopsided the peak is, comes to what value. 20.0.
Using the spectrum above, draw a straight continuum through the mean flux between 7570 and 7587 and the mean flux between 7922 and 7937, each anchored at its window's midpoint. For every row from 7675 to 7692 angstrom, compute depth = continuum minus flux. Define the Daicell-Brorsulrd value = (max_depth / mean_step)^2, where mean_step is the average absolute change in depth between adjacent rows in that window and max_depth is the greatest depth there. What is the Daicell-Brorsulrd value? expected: 5.9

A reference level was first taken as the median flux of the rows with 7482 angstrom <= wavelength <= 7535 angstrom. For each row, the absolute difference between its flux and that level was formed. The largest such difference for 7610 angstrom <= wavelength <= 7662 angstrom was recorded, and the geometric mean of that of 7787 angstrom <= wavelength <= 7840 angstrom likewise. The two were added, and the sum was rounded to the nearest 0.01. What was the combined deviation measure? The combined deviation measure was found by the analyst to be 1.54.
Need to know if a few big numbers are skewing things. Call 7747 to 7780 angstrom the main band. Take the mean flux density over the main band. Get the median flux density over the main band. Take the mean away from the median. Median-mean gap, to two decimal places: 0.01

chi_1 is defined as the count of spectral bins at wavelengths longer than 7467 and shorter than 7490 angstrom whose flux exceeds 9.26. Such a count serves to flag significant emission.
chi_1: 2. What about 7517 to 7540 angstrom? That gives 2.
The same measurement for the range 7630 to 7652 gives 7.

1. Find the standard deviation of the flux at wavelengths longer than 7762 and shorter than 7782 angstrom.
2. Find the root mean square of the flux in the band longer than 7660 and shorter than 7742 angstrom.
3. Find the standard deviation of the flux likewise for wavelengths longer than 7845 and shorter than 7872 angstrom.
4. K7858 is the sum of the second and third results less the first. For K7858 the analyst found 9.1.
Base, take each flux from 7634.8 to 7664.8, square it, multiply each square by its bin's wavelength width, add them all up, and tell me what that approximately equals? 2602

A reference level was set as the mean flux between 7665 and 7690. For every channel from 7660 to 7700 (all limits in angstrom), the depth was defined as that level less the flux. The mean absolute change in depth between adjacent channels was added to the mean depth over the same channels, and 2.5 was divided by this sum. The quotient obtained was 10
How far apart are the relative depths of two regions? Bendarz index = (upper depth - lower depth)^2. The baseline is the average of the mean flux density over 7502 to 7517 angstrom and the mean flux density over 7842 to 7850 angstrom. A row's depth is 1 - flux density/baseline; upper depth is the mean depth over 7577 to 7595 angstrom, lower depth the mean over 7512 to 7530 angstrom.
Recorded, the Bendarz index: 0.0003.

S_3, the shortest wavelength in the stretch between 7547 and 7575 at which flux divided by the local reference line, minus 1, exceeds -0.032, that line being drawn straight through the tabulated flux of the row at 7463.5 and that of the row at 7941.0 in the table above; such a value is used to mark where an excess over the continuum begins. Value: 7568.5 angstrom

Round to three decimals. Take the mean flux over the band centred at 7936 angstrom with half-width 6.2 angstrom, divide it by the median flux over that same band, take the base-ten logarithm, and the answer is 0.002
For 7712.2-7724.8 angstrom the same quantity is -0.002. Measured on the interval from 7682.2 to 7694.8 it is -0.001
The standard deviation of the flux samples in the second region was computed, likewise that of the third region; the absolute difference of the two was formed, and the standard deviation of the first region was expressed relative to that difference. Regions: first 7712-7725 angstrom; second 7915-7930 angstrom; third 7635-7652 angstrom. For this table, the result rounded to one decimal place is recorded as 2.1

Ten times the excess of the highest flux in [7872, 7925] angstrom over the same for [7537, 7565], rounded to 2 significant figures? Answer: 20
